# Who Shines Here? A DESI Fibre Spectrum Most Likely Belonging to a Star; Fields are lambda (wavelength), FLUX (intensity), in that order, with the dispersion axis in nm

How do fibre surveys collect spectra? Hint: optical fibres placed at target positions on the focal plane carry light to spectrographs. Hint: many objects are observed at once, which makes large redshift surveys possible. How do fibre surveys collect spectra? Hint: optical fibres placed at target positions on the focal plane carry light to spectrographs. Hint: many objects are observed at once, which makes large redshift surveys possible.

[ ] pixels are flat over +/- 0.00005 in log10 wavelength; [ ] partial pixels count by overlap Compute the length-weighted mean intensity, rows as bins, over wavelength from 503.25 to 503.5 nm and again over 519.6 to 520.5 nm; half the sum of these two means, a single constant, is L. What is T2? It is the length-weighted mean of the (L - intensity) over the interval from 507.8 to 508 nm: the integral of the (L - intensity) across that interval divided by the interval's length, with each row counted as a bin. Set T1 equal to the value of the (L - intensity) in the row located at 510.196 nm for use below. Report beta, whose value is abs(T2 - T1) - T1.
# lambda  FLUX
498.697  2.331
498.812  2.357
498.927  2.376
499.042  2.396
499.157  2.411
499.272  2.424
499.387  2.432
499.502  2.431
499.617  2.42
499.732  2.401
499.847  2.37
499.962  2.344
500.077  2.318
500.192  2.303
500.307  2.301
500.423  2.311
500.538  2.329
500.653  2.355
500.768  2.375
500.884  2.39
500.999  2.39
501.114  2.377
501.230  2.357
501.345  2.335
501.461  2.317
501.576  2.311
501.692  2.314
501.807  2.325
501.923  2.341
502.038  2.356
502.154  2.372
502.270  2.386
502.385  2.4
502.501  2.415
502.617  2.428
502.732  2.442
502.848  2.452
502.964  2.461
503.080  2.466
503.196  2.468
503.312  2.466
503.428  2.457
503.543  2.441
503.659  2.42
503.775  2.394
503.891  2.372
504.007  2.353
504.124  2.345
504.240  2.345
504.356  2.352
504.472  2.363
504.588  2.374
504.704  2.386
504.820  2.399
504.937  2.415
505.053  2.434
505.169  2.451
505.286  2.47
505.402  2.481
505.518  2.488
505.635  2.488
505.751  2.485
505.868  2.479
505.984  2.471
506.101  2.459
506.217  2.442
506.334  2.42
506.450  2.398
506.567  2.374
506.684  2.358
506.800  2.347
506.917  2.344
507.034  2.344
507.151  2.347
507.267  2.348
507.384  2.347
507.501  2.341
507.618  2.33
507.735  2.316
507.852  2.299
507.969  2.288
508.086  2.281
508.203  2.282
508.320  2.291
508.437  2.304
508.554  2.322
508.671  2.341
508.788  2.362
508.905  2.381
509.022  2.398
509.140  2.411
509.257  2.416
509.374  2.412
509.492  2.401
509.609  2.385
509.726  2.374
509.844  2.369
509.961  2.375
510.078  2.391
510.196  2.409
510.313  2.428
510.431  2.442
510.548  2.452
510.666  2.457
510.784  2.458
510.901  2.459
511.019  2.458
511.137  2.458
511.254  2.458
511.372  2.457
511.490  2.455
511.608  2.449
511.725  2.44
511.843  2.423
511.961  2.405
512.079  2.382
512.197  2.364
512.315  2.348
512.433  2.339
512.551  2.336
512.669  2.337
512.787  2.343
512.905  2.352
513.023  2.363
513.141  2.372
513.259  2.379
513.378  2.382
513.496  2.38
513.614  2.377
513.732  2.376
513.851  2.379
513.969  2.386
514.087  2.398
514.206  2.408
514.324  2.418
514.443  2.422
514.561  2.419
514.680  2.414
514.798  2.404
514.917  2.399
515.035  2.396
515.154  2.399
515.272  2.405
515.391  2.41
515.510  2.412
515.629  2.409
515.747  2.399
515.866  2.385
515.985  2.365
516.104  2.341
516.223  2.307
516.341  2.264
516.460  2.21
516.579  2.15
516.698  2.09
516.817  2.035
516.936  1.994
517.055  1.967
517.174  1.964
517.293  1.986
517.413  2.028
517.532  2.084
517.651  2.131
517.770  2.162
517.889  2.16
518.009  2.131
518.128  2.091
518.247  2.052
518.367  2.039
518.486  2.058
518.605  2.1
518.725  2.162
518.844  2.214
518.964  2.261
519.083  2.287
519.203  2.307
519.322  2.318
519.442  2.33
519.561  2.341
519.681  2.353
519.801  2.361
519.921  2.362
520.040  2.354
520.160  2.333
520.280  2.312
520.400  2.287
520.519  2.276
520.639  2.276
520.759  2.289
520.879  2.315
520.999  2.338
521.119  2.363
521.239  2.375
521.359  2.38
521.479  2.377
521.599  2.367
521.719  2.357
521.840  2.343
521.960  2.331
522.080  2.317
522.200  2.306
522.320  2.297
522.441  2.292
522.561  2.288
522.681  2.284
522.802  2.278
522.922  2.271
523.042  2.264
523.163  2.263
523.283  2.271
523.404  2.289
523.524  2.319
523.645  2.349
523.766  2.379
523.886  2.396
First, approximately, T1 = -0.01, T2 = 0.107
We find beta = 0.12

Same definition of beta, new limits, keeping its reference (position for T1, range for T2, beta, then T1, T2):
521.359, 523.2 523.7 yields 0.05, 0.02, 0.096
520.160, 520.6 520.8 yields -0.02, 0.07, 0.118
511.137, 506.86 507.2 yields 0.17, -0.06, 0.056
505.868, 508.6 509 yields 0.19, -0.08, 0.038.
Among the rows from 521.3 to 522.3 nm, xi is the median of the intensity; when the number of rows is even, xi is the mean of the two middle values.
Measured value 2.35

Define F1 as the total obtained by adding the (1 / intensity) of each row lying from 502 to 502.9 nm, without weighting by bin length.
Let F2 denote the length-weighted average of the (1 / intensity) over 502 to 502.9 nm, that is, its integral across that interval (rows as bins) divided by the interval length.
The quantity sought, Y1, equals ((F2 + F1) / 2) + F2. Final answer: 2.3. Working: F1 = 3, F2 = 0.415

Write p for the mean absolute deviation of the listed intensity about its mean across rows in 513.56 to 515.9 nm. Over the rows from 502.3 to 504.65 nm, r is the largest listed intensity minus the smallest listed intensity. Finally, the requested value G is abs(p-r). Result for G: 0.11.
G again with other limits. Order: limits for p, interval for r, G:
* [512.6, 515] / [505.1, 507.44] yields 0.12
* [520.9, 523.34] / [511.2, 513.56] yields 0.09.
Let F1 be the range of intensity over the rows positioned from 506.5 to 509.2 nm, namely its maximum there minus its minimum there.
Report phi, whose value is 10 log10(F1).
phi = -8.9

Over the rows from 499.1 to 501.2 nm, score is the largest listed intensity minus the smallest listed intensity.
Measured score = 0.131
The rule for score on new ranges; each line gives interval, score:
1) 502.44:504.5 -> 0.123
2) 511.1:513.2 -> 0.122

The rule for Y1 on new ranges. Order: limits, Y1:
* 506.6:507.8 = 2.8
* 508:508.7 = 2.0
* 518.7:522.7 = 8.0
